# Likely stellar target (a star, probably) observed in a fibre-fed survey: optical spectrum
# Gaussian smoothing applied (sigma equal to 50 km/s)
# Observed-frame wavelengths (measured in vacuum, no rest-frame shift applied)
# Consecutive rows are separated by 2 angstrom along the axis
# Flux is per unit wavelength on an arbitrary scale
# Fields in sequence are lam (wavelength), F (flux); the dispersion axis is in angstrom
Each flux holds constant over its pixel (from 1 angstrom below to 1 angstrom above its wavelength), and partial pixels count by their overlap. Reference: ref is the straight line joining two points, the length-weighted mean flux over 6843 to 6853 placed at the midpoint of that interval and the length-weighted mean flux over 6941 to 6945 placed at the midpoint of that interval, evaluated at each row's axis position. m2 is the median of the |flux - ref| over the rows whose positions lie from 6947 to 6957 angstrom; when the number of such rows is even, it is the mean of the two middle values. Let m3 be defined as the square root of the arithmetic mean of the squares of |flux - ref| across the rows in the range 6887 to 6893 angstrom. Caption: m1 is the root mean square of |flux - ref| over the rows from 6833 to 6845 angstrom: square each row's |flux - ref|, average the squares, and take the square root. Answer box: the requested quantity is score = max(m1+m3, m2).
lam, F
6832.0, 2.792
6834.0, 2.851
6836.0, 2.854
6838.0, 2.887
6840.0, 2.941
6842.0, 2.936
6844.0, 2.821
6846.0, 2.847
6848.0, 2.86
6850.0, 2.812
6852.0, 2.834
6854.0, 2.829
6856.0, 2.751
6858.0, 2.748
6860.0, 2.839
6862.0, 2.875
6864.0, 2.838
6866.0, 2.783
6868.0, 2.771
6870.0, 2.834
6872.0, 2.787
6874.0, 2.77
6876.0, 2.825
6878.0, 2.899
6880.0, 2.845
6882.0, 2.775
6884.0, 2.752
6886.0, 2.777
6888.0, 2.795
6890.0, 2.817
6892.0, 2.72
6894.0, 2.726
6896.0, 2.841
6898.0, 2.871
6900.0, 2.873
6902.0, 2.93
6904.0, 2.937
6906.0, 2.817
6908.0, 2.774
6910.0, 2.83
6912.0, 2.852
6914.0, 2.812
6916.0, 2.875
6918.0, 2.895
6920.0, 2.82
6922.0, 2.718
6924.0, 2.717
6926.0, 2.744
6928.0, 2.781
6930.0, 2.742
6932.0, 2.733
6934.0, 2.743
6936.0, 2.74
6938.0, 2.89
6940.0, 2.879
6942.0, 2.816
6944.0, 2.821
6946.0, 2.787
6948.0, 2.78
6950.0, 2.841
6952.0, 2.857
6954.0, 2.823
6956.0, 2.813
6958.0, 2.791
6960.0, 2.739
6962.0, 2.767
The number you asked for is 0.129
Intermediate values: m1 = 0.064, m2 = 0.02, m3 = 0.065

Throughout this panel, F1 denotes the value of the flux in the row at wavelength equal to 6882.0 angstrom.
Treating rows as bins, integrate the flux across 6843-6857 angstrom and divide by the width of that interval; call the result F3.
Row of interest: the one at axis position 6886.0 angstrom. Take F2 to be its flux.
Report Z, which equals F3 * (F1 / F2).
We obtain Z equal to 2.82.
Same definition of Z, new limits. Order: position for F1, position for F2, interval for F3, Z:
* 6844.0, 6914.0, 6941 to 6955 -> 2.83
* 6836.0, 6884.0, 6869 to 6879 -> 2.93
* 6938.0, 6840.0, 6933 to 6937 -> 2.69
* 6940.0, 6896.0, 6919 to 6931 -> 2.79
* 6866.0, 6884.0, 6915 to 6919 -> 2.92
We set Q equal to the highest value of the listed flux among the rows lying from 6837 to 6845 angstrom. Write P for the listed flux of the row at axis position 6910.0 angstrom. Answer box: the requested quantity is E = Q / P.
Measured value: 1.04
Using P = 2.83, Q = 2.941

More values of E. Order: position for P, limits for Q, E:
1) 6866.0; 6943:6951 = 1.02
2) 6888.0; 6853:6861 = 1.02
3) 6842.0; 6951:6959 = 0.97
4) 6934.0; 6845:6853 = 1.04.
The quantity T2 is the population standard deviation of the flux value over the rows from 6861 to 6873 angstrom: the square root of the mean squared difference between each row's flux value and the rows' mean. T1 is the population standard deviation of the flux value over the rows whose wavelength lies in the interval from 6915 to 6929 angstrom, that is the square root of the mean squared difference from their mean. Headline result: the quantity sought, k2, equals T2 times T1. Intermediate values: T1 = 0.067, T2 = 0.037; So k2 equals 0.0025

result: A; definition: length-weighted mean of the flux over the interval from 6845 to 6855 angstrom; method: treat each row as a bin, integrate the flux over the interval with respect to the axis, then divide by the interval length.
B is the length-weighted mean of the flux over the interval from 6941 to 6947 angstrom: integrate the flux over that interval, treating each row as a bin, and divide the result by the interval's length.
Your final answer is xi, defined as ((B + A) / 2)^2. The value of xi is 7.96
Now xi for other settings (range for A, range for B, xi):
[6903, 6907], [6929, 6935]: 7.89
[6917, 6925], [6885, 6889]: 7.77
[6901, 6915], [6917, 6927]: 7.92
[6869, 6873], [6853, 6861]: 7.85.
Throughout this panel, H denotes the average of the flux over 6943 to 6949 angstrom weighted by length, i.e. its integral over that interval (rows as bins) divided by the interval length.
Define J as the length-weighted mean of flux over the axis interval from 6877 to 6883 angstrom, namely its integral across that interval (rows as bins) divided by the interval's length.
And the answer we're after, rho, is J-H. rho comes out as 0.04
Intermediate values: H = 2.80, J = 2.84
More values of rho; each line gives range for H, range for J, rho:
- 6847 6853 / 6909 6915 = 0.00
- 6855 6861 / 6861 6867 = 0.05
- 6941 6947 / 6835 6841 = 0.09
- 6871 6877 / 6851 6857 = 0.01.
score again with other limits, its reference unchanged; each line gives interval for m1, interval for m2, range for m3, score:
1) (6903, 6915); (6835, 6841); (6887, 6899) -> 0.116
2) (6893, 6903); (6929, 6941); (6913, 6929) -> 0.140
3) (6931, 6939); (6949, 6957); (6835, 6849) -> 0.139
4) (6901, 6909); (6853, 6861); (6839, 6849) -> 0.147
